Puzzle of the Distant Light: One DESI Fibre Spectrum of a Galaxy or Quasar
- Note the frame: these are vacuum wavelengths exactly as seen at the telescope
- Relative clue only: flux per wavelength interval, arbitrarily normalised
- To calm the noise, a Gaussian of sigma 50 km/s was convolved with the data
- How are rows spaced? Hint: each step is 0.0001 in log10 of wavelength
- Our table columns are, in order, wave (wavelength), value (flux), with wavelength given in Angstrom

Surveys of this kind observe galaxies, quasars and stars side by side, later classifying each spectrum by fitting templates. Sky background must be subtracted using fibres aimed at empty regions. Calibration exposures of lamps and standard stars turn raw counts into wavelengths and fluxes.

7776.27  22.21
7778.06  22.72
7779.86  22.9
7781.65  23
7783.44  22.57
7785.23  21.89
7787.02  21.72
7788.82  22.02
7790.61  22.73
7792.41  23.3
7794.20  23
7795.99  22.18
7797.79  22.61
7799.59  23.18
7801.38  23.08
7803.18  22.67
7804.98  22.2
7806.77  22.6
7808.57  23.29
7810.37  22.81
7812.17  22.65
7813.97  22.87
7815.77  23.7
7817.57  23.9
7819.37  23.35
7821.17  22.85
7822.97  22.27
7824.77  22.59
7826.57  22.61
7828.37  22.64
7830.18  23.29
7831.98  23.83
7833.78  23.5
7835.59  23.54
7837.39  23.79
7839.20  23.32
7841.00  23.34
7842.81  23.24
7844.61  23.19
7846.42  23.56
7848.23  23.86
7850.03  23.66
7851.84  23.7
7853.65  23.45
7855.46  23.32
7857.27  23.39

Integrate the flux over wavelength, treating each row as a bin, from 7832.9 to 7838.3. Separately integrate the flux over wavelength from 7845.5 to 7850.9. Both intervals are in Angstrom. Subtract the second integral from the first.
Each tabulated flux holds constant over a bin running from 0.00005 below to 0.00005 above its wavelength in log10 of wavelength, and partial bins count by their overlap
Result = -1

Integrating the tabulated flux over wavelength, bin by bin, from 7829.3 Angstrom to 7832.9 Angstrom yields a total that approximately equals 85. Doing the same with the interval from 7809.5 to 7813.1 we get 82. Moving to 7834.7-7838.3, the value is 85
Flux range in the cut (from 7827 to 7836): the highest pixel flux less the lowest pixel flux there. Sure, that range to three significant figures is 1.19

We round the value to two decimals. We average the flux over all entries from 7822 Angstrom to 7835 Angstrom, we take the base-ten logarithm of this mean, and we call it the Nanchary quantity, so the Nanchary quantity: 1.36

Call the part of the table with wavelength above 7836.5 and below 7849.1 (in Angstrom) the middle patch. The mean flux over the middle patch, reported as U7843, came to 23.5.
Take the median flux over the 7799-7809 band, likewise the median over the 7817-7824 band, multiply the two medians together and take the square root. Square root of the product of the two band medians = 23.0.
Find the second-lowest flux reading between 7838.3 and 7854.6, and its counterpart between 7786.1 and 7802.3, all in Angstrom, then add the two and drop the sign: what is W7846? 45.3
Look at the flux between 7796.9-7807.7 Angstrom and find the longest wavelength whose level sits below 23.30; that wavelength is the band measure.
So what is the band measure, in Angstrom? 7806.77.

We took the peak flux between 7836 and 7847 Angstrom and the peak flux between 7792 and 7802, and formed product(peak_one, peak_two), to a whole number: 554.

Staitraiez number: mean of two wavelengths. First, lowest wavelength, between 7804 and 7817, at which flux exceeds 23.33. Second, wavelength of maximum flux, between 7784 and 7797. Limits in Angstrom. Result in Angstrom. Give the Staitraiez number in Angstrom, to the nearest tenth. 7804.1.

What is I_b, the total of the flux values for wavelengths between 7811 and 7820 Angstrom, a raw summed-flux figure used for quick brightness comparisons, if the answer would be 116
